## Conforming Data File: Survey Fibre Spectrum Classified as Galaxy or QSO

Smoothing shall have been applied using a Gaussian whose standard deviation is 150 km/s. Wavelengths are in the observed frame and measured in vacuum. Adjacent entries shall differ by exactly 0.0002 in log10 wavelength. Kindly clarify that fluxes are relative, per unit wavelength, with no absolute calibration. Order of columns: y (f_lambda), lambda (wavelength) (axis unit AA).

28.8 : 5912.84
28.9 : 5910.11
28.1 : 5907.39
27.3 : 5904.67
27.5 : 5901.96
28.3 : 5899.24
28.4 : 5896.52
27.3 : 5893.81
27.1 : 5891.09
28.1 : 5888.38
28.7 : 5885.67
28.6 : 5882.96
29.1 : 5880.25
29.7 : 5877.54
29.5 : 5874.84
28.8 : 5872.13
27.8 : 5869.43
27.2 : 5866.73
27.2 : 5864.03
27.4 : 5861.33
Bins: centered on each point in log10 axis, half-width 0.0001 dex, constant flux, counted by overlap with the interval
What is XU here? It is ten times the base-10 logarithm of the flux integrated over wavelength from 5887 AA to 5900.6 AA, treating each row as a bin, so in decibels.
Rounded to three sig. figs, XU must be 25.8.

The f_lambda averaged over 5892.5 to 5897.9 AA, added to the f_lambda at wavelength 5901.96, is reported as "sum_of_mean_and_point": 55.4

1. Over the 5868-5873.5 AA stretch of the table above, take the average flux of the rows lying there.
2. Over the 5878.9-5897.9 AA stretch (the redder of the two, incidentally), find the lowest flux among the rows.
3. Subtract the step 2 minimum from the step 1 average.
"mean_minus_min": 1.2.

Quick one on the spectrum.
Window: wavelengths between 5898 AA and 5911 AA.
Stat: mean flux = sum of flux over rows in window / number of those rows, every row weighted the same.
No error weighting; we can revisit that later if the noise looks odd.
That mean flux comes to 28.0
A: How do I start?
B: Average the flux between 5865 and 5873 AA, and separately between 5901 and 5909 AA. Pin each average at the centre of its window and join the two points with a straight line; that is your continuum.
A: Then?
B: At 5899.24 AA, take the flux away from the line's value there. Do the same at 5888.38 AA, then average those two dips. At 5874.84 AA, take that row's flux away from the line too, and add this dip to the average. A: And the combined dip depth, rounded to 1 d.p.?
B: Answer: -2.1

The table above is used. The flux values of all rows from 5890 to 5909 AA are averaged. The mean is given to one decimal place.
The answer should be 27.7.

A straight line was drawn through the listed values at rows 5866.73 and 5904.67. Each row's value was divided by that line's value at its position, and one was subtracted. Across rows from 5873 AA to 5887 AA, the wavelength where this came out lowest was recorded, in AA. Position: 5882.96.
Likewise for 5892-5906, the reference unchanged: 5904.67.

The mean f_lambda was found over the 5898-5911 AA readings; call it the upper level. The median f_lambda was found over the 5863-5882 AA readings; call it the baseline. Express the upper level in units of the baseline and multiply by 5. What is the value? 4.86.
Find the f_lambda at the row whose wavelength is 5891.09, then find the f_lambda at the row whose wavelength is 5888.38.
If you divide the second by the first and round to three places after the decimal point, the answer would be 1.037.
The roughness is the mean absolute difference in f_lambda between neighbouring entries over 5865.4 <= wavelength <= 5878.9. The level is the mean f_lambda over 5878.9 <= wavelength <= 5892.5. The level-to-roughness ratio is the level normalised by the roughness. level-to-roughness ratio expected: 45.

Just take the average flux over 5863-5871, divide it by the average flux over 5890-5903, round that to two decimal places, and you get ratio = 0.99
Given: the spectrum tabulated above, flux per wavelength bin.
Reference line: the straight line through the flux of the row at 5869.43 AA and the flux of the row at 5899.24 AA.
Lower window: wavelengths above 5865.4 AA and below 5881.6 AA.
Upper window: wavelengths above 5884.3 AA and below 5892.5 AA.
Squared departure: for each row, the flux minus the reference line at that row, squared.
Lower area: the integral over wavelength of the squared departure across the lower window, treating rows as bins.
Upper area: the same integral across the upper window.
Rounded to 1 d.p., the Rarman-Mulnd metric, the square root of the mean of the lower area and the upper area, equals 3.6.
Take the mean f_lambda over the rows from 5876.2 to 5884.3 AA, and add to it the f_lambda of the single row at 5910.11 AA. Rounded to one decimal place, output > 58.0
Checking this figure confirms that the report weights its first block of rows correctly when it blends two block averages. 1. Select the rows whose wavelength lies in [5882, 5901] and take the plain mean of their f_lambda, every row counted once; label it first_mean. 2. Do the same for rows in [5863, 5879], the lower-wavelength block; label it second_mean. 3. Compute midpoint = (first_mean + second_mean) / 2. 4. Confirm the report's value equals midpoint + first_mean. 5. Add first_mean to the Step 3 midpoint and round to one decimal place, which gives 56.3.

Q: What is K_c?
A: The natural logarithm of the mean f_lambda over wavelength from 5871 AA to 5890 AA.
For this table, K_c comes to 3.36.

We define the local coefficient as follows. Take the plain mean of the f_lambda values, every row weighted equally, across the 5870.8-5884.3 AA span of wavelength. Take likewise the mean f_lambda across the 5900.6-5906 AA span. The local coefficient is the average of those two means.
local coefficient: 28.3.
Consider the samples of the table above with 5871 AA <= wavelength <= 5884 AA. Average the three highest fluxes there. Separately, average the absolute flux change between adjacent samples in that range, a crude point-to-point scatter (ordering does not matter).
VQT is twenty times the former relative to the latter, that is 1177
